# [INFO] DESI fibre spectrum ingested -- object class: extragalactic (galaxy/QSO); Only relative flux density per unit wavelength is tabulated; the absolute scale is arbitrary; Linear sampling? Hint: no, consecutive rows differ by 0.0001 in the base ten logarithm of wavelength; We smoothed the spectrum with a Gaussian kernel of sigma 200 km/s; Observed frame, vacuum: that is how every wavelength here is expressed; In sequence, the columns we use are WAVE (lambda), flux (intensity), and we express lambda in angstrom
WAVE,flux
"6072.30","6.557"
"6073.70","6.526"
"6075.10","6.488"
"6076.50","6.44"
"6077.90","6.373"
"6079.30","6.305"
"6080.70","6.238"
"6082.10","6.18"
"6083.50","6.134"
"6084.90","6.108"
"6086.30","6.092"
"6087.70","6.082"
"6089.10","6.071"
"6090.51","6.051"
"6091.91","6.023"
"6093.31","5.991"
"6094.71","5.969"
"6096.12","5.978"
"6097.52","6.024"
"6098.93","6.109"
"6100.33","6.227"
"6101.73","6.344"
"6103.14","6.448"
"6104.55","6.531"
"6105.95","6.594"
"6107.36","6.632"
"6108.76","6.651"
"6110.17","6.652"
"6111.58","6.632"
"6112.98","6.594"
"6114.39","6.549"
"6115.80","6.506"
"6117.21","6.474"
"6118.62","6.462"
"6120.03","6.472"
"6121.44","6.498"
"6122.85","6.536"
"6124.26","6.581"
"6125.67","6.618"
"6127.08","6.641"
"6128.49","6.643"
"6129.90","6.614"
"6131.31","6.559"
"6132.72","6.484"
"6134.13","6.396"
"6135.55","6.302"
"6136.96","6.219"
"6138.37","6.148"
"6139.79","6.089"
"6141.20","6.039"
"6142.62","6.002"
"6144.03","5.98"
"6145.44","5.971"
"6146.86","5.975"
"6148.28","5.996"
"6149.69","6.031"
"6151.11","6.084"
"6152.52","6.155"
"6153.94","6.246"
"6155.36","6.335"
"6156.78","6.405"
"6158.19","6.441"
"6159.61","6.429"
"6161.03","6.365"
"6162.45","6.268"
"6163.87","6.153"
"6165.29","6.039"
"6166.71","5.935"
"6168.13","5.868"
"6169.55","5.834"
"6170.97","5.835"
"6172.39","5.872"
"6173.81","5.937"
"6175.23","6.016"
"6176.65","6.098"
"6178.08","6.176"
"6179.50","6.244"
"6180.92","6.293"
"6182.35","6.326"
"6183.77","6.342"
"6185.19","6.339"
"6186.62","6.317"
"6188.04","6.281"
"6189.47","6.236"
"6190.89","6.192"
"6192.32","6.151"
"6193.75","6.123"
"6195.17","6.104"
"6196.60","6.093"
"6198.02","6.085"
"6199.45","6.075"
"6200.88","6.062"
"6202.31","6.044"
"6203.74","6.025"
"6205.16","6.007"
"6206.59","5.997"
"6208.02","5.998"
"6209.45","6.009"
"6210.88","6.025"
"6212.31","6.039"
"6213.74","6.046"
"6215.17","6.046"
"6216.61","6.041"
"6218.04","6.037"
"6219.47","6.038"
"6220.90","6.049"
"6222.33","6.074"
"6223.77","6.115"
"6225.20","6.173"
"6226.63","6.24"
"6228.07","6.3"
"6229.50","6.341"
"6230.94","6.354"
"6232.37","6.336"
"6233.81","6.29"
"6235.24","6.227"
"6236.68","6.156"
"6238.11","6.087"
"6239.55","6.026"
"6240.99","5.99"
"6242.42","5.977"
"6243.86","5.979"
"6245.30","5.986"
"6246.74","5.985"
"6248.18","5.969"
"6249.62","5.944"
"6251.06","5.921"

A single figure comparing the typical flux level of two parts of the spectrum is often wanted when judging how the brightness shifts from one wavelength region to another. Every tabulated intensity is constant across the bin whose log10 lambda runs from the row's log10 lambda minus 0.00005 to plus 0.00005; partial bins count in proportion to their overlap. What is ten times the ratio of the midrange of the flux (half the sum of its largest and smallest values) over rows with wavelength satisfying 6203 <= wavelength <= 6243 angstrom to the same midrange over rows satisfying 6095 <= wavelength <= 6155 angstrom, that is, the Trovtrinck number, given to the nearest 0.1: 9.8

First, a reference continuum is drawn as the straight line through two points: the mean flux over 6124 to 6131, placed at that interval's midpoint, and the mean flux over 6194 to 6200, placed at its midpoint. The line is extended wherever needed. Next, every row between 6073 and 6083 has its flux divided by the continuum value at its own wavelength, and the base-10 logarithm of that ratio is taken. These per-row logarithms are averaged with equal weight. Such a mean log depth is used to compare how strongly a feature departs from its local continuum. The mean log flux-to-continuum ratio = -0.041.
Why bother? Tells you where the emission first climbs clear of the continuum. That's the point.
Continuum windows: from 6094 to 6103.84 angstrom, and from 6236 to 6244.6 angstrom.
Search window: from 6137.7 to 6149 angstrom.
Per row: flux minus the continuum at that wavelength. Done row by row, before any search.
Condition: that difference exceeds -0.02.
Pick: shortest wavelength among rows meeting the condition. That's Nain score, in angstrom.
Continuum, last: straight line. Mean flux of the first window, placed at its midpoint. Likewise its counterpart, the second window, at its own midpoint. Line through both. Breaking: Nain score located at 6138.37 angstrom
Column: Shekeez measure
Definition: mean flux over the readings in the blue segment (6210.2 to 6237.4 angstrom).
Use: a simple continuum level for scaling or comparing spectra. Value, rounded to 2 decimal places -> 6.15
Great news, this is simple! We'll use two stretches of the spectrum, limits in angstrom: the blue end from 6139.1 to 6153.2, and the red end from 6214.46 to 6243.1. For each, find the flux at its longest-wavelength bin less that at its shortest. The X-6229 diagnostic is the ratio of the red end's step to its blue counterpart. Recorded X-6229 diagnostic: -1.0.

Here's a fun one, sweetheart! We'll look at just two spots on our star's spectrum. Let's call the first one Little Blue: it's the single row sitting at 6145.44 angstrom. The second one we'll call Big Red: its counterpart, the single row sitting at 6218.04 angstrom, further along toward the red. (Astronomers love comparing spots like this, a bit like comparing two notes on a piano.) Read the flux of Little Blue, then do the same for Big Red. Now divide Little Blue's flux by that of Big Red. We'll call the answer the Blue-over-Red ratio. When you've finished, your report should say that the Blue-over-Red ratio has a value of 0.99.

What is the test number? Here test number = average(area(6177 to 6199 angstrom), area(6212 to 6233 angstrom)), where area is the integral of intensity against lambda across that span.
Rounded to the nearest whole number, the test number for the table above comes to 133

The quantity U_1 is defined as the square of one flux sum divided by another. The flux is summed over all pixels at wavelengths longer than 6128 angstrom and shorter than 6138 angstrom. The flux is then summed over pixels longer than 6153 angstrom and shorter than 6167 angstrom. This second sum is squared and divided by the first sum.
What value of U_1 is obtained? 87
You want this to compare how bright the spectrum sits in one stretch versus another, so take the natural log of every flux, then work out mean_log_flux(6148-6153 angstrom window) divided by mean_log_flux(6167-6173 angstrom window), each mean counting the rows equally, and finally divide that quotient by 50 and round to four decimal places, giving 0.0204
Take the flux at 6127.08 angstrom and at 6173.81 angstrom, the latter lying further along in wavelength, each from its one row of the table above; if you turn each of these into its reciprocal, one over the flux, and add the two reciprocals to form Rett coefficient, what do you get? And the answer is 0.319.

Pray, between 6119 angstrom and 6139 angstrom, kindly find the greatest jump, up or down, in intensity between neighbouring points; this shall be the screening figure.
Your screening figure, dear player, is 0.094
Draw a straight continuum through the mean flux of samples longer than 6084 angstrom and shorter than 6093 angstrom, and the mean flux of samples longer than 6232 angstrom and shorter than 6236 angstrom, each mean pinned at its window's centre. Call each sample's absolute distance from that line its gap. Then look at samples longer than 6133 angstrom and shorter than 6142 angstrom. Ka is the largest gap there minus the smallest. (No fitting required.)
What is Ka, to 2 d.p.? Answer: 0.25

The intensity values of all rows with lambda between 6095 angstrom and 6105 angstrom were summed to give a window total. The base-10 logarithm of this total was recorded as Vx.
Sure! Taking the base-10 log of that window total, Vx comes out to 1.64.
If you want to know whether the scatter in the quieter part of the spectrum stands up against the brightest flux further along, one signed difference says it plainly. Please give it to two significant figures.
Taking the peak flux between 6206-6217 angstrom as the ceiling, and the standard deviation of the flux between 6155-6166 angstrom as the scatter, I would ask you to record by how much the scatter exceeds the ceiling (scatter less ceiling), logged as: -5.9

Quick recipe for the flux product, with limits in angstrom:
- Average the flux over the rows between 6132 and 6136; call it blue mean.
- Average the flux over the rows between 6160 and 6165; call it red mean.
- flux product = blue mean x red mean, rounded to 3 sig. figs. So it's 40.0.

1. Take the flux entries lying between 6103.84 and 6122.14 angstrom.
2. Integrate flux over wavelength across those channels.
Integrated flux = 120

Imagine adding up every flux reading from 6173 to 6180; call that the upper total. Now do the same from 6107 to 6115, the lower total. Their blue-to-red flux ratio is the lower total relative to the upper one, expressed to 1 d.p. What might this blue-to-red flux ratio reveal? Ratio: 1.3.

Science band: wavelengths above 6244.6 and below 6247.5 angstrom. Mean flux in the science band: 6.0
